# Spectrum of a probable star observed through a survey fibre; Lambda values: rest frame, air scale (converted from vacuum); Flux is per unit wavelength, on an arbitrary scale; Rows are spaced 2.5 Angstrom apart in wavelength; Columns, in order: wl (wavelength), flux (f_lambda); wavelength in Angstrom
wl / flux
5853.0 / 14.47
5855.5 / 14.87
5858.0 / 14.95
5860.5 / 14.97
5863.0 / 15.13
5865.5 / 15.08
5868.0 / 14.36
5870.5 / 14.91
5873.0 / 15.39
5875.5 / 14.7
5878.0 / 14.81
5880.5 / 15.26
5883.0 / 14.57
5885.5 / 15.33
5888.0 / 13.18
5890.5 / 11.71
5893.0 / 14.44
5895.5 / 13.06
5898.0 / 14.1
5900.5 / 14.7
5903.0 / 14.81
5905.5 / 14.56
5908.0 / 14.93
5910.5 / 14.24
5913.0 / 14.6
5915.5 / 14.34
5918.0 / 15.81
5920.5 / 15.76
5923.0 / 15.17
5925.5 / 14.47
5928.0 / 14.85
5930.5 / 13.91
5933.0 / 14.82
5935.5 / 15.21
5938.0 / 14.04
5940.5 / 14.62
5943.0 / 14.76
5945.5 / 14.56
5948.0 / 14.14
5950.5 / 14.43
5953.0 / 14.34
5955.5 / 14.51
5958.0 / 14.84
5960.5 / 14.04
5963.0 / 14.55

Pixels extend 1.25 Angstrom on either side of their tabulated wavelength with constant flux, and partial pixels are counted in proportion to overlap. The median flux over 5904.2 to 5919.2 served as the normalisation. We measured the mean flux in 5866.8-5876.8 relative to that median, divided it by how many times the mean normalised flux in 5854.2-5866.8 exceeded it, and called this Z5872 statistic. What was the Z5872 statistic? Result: 1.01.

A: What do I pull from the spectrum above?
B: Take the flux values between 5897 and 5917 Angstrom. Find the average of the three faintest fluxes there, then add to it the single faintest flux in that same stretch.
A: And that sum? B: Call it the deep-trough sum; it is 28.3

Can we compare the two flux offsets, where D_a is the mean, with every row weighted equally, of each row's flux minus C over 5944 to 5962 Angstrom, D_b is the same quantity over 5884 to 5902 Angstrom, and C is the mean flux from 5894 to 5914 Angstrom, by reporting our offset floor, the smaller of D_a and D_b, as -0.6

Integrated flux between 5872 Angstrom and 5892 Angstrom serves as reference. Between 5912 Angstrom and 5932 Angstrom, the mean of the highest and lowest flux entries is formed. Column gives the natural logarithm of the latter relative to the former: -2.96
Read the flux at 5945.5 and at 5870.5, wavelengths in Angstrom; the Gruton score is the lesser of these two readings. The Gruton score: 14.6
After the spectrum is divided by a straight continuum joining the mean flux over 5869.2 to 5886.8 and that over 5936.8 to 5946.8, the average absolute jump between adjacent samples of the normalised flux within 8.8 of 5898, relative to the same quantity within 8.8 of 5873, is 2.05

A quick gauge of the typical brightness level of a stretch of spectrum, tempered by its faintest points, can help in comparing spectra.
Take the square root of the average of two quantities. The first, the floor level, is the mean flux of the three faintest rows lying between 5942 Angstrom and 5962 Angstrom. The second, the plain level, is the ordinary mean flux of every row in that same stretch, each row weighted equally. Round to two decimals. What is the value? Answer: 3.78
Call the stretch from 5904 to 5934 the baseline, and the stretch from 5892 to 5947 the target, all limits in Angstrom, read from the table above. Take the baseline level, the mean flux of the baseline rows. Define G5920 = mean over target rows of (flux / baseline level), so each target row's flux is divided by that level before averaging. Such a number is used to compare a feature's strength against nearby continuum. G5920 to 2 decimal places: 0.99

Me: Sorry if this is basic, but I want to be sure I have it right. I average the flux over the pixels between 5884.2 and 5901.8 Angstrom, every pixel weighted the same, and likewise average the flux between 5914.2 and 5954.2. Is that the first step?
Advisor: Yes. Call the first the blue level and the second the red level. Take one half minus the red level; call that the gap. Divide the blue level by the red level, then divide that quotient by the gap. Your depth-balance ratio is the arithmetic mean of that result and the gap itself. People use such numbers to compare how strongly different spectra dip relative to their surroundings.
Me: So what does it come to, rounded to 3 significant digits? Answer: -7.13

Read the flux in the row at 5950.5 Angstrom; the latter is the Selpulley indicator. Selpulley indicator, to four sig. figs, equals 14.43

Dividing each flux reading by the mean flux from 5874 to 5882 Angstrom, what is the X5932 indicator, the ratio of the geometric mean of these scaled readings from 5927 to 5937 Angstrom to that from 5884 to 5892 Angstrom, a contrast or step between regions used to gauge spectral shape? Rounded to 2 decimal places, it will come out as 1.10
